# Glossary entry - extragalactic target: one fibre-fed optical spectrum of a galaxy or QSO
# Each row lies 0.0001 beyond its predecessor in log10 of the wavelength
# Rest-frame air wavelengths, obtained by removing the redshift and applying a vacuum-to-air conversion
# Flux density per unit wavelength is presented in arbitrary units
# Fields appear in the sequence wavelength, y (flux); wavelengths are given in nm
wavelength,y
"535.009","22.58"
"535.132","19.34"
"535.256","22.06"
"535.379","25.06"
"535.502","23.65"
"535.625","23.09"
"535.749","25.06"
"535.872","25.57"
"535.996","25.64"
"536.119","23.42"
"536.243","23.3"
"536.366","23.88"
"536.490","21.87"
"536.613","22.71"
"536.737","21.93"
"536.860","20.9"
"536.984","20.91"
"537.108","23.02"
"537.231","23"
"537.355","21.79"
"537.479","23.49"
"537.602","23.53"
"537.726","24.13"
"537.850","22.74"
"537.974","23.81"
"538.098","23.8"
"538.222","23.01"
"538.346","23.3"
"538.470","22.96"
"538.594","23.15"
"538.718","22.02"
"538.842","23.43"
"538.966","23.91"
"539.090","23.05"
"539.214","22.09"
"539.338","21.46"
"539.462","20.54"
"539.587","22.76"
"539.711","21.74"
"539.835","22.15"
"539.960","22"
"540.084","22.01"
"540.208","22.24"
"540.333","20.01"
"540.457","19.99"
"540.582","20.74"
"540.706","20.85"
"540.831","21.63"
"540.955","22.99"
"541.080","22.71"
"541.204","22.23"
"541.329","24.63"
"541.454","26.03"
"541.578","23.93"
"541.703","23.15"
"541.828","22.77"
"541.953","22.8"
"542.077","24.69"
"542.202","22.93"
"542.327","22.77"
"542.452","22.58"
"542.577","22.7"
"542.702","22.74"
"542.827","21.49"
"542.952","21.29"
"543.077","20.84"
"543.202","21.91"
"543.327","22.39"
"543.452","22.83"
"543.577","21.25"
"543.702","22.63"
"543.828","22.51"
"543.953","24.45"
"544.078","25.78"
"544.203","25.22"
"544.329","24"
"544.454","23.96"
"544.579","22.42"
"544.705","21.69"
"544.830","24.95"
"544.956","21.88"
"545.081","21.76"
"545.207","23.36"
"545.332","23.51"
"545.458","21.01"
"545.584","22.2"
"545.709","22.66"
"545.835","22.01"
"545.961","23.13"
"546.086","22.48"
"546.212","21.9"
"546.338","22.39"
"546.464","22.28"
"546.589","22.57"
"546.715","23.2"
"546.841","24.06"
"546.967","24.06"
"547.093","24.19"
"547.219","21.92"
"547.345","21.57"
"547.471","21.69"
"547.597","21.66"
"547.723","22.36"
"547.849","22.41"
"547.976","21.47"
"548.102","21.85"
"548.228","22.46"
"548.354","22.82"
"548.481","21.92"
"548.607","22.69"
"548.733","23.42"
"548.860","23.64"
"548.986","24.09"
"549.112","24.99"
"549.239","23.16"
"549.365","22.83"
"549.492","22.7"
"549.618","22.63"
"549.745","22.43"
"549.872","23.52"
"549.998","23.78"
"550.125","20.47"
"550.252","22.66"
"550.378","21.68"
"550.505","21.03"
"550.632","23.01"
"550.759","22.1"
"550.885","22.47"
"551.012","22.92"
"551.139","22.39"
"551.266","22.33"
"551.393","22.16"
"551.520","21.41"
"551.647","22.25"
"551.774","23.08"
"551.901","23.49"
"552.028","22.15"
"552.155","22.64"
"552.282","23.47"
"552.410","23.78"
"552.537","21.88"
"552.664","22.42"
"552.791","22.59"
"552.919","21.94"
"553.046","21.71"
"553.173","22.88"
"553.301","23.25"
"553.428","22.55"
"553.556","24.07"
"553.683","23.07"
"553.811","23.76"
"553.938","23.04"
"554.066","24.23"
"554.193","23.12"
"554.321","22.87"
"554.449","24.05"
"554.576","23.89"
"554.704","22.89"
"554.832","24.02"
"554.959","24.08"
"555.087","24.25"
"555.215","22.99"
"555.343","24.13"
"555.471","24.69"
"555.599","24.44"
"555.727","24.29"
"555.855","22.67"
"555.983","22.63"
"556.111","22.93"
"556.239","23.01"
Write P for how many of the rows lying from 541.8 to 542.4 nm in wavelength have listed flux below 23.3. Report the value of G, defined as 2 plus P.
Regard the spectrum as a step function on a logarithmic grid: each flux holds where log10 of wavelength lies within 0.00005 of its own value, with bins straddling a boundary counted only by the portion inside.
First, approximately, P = 4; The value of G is 6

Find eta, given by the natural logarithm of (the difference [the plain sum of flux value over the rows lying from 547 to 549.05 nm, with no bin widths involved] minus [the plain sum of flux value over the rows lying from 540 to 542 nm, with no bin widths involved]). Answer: 0.4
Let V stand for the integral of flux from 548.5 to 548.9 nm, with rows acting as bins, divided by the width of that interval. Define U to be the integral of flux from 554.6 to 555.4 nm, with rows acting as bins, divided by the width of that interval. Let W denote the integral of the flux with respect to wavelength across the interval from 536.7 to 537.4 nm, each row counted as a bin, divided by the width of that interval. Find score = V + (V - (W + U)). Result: 0.5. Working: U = 23.7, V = 23.08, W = 21.9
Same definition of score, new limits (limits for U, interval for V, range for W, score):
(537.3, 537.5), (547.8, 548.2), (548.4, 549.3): -2.0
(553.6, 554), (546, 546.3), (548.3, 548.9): -1.6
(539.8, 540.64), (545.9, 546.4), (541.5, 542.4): 0.4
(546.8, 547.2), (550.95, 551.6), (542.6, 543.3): -1.1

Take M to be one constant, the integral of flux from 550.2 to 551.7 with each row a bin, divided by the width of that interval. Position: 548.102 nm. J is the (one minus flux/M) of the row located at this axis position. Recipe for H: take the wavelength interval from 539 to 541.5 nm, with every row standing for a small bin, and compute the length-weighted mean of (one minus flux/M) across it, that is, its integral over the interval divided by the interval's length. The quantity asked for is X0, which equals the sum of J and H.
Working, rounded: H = 0.005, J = 0.02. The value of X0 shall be 0.02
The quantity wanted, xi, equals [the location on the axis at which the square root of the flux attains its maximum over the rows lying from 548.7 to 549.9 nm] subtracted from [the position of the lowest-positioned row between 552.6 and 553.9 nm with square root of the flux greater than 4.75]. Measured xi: 3.68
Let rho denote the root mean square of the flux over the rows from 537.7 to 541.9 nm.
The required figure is 22.6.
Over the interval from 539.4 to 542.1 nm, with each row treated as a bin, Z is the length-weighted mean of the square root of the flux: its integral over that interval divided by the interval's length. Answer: 4.73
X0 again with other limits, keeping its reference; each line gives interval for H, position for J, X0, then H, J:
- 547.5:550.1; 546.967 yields -0.11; -0.026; -0.08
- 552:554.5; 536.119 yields -0.09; -0.035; -0.05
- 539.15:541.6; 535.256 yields 0.01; 0.004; 0.01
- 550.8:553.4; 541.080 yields -0.04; -0.016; -0.02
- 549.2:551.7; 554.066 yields -0.10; -0.008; -0.09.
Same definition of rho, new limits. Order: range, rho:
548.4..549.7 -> 23.2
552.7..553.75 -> 22.8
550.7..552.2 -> 22.5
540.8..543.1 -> 22.9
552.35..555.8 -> 23.4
